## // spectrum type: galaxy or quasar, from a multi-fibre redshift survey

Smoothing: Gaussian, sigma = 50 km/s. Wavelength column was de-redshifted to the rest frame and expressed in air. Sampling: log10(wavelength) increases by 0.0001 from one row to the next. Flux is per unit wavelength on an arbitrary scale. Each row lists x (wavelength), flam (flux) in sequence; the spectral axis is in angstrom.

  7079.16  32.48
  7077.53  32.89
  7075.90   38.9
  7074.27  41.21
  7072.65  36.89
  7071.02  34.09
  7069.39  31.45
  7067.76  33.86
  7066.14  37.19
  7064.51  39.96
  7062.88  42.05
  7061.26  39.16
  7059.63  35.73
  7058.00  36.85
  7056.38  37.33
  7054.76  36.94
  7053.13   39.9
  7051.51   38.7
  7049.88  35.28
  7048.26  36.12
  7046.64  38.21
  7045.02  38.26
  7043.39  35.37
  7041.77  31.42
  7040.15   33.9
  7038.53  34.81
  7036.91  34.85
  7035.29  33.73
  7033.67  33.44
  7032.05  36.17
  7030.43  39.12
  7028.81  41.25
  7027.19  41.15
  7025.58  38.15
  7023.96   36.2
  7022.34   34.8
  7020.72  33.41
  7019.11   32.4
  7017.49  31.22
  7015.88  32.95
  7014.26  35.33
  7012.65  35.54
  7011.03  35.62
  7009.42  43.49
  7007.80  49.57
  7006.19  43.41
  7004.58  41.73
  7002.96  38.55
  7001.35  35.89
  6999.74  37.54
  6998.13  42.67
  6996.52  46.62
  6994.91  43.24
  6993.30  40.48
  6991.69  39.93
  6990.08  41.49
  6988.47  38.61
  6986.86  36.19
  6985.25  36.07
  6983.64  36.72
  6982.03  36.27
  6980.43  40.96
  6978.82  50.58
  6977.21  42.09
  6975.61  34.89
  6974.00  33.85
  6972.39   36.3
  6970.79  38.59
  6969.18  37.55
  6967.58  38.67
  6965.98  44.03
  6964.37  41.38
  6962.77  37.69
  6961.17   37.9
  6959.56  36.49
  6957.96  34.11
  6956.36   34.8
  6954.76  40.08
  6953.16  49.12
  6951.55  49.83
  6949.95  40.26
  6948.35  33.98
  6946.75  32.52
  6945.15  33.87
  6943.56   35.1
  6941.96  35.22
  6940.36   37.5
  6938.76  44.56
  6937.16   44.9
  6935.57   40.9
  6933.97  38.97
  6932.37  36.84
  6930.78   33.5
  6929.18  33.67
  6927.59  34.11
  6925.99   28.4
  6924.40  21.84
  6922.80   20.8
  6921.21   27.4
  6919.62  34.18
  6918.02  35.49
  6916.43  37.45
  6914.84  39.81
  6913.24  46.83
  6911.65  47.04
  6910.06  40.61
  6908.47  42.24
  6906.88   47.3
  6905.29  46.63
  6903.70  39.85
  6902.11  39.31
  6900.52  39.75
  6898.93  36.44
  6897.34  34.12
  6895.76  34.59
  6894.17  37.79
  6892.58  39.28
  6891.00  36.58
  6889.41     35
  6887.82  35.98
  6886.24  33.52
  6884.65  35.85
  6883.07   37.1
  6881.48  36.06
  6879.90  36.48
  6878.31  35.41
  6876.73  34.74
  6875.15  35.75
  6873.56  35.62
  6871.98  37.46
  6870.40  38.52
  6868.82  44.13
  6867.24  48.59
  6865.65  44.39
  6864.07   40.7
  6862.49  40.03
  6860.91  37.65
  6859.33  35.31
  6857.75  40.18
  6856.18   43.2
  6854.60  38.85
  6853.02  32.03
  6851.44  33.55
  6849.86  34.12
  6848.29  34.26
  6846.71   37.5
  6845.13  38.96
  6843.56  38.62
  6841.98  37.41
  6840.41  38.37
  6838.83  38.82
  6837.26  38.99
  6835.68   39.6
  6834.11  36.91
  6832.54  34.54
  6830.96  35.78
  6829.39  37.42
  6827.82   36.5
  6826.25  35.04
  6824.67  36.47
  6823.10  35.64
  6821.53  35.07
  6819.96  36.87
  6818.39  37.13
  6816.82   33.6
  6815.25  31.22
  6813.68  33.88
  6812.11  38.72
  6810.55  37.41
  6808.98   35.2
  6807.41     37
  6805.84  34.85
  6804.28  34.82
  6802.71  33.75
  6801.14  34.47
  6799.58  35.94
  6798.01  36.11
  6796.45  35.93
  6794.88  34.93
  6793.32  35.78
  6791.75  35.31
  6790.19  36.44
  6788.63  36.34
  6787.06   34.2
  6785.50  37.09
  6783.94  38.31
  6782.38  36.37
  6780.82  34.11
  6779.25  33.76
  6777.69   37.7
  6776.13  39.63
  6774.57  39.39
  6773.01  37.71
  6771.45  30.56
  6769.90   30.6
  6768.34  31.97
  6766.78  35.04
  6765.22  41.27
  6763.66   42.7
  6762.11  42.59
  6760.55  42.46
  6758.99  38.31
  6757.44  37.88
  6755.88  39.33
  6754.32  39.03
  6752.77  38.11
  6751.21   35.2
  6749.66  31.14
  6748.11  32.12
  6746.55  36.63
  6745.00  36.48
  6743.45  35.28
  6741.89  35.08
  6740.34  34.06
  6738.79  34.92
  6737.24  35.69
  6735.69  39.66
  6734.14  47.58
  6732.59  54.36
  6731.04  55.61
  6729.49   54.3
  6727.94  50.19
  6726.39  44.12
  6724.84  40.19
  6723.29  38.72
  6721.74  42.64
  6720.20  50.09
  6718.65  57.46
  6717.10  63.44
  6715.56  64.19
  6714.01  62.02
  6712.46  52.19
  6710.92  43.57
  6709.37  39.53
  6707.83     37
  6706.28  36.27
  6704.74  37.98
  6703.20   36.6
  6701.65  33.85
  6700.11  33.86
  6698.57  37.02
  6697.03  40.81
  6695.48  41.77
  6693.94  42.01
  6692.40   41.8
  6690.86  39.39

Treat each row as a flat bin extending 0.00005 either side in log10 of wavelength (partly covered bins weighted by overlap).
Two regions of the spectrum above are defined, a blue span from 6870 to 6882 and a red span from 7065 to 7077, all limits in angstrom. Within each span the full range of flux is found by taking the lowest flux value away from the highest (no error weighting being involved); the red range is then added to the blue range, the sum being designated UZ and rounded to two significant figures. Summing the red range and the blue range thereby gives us 14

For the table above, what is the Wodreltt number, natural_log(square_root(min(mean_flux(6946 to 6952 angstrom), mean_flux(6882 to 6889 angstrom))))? 1.79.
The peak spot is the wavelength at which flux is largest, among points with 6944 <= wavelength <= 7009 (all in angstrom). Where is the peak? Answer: 6978.82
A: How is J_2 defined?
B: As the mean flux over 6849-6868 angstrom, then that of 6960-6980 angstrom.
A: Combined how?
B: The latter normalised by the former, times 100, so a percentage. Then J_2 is 101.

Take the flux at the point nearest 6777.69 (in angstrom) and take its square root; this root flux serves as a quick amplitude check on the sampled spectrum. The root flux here 6.14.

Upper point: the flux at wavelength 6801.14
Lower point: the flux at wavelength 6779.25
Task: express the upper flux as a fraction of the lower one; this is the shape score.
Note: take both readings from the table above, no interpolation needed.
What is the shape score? 1.02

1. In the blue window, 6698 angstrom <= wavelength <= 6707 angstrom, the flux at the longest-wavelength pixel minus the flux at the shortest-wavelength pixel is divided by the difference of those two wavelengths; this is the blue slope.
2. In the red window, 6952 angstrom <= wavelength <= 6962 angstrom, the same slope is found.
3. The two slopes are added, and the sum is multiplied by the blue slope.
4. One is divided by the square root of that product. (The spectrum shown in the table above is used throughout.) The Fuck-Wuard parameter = 3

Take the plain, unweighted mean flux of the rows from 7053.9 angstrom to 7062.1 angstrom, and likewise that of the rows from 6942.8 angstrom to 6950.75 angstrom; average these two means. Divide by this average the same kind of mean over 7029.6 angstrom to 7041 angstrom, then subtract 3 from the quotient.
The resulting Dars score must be -2.03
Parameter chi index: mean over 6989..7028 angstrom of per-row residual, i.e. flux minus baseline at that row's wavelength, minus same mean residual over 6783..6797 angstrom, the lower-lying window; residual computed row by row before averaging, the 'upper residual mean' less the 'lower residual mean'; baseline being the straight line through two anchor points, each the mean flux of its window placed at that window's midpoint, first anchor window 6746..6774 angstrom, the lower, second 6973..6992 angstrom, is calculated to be 0.7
